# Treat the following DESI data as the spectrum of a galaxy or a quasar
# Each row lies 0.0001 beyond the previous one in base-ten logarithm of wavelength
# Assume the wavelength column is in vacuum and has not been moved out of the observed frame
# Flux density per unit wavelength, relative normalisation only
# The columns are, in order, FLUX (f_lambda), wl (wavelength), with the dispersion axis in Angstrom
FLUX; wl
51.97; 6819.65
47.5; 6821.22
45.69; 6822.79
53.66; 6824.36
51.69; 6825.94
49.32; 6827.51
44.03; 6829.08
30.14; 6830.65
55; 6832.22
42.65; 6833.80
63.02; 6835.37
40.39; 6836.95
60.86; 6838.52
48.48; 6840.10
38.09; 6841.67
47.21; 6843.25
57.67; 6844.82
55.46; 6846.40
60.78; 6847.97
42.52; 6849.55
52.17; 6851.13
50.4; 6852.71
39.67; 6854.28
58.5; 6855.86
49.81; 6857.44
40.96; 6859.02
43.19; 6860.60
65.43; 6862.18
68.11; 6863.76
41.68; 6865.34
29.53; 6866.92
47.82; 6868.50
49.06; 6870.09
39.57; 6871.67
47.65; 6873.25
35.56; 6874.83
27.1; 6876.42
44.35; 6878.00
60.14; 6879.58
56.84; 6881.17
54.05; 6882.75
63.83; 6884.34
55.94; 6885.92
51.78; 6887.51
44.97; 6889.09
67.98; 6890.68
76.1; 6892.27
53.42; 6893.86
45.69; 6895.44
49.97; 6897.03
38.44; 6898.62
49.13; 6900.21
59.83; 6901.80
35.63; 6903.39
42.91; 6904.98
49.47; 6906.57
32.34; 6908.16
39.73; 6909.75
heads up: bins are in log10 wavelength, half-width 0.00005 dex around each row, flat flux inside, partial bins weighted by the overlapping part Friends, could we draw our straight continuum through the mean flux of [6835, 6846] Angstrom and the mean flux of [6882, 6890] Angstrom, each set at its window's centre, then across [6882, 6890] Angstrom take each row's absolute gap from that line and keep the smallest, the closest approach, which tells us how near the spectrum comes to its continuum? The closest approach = 0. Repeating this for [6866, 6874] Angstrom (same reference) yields 4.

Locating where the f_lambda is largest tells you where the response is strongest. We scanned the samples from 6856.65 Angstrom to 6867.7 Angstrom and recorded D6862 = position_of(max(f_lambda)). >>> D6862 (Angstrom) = 6863.76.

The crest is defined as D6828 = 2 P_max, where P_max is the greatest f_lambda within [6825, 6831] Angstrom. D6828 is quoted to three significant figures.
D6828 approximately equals 103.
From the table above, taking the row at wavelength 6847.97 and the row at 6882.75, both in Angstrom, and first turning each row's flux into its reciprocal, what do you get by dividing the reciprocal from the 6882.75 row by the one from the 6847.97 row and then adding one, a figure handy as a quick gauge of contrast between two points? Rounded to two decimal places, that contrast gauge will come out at 2.12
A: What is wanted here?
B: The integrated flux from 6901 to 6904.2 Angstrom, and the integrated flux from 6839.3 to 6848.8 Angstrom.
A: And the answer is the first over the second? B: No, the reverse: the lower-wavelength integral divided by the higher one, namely 3.2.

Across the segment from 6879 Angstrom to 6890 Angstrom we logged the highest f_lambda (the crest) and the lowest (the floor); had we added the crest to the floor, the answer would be 109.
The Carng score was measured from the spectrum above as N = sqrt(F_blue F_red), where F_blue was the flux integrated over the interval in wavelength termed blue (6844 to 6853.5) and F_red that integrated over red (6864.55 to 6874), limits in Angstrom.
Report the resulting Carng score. 451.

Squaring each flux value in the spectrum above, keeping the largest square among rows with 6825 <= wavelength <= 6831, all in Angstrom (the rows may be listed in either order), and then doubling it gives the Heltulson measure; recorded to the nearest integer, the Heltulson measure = 5344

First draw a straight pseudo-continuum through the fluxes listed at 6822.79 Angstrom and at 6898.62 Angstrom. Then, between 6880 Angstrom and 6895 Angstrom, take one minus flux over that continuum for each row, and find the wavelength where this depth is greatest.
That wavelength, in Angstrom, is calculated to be 6889.09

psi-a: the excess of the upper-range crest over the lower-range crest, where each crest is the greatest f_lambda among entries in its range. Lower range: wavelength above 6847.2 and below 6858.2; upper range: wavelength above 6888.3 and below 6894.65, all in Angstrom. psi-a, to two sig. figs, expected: 15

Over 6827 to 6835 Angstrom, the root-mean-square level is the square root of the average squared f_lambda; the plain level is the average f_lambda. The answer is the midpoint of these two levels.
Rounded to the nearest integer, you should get 45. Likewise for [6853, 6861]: 47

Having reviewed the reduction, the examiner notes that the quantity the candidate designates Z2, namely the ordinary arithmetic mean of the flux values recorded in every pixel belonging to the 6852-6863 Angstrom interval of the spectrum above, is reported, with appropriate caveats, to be 50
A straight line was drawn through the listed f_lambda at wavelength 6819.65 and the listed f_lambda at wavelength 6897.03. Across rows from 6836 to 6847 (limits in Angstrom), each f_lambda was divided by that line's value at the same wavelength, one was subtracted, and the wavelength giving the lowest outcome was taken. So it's 6841.67 Angstrom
